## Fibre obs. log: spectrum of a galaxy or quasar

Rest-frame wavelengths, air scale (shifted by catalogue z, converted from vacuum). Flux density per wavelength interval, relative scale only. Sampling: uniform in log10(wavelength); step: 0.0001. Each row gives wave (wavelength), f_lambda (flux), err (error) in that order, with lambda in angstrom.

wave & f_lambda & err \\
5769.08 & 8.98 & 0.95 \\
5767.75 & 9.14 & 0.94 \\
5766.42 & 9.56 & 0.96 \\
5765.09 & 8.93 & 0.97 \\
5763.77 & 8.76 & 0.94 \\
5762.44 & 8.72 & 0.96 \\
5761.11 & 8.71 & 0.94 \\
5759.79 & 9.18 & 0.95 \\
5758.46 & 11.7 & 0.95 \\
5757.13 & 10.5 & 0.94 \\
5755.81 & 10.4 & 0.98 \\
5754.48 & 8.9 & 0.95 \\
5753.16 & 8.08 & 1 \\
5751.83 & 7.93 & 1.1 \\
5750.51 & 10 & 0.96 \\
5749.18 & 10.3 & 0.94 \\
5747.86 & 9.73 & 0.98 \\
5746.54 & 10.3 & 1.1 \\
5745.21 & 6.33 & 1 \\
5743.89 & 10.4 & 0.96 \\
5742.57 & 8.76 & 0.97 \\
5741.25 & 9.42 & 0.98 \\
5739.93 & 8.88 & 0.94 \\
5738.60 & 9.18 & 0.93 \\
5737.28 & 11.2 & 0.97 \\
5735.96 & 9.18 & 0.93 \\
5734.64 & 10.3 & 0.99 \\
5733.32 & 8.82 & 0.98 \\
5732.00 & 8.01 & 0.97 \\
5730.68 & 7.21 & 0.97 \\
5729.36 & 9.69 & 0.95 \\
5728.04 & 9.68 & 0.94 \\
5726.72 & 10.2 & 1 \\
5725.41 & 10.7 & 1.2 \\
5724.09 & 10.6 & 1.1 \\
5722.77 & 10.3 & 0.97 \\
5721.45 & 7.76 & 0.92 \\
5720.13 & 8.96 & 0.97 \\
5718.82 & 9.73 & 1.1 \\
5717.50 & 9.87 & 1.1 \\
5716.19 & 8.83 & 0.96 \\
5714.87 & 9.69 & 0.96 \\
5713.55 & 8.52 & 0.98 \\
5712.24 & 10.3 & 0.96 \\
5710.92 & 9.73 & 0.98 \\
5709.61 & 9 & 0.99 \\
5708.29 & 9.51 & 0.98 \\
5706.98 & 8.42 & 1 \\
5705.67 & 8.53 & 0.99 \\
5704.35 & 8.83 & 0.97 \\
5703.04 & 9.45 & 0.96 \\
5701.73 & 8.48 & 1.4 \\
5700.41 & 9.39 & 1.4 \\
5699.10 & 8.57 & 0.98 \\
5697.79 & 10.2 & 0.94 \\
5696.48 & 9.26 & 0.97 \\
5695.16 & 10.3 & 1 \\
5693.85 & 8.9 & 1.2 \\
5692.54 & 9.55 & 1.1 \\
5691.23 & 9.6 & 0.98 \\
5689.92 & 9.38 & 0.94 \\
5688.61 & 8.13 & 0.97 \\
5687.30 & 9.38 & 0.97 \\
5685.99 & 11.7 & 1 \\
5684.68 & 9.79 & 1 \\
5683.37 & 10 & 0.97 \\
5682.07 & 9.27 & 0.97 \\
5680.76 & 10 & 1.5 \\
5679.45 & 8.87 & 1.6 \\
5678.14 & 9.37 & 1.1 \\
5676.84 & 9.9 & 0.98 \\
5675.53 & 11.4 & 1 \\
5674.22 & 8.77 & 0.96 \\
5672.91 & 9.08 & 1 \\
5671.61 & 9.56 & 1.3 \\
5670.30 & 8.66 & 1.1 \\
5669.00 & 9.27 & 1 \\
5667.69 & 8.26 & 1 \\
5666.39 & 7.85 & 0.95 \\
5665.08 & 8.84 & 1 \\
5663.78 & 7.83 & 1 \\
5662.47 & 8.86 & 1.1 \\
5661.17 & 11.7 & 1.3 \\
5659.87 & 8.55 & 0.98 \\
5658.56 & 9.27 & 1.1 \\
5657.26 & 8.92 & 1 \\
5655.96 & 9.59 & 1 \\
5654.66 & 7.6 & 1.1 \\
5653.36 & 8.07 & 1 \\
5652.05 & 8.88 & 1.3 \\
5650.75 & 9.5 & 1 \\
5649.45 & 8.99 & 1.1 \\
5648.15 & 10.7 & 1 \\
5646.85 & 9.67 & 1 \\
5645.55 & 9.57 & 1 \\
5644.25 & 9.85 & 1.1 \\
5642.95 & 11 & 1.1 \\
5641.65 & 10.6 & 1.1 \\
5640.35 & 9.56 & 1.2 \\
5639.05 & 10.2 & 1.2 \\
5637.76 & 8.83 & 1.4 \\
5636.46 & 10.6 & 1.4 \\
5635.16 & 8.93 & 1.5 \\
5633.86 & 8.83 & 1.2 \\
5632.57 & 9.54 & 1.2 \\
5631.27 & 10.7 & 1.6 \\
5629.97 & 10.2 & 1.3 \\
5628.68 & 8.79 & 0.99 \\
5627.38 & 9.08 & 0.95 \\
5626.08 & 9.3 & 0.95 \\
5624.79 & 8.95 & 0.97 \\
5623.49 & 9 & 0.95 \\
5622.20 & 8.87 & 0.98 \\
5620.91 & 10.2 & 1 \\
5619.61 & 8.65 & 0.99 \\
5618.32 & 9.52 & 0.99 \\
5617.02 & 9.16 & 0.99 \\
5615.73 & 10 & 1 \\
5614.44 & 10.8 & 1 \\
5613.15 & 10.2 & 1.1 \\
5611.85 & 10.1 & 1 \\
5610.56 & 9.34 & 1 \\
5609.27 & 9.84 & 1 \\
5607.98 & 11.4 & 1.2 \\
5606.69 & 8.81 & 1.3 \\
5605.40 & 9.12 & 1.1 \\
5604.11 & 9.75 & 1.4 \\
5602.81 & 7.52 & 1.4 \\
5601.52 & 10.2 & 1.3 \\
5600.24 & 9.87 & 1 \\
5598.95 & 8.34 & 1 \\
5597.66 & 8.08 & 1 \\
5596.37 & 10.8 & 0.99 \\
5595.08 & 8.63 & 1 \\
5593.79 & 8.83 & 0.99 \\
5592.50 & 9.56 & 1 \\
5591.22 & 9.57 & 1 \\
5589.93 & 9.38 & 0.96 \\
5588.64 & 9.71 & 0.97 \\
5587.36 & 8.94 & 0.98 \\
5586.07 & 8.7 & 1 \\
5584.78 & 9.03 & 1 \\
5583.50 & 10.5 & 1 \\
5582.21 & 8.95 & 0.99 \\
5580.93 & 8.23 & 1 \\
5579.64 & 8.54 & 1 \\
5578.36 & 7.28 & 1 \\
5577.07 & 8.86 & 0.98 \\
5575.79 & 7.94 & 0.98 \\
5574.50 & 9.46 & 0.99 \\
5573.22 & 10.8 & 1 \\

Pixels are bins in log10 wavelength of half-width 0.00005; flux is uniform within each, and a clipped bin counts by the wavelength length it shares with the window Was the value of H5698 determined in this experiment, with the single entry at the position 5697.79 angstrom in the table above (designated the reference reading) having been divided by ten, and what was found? 1.02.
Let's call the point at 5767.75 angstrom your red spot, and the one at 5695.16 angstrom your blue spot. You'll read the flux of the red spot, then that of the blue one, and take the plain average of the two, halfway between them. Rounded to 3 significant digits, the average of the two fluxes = 9.72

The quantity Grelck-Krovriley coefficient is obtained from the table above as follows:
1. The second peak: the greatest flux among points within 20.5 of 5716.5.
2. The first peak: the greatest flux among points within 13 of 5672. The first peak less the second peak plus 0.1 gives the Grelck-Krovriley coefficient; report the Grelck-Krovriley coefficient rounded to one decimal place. 1.1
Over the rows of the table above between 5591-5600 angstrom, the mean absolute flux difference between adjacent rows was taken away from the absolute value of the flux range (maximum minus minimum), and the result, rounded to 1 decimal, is 1.7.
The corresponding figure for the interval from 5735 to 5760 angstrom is 4.0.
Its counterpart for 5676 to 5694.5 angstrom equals 2.7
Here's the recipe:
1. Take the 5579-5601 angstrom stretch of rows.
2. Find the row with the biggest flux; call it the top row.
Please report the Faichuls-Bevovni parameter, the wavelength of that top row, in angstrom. 5596.37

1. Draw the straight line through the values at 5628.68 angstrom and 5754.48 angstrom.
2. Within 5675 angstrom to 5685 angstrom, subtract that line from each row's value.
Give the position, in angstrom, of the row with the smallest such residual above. 5679.45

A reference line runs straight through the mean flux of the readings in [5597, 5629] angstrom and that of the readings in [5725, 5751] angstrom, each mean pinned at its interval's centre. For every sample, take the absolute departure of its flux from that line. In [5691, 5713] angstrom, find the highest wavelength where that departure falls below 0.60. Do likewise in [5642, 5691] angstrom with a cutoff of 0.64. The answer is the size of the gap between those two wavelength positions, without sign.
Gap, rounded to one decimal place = 21.0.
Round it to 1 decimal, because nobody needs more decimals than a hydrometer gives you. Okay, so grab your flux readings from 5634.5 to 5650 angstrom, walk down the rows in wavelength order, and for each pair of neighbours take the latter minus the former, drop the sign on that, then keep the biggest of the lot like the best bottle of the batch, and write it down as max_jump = 1.8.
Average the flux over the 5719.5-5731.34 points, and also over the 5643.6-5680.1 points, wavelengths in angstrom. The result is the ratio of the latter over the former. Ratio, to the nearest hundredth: 0.97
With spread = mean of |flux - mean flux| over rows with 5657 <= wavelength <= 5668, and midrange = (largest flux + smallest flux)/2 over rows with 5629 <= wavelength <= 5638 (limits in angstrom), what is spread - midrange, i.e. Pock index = -9.05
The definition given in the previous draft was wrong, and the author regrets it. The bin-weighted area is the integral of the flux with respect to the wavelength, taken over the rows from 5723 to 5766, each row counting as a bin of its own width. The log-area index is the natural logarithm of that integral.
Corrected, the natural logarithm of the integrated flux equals 6.0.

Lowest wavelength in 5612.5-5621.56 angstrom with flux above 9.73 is 5613.15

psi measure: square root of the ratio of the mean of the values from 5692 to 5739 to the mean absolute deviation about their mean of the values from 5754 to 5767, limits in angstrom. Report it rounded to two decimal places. 3.41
